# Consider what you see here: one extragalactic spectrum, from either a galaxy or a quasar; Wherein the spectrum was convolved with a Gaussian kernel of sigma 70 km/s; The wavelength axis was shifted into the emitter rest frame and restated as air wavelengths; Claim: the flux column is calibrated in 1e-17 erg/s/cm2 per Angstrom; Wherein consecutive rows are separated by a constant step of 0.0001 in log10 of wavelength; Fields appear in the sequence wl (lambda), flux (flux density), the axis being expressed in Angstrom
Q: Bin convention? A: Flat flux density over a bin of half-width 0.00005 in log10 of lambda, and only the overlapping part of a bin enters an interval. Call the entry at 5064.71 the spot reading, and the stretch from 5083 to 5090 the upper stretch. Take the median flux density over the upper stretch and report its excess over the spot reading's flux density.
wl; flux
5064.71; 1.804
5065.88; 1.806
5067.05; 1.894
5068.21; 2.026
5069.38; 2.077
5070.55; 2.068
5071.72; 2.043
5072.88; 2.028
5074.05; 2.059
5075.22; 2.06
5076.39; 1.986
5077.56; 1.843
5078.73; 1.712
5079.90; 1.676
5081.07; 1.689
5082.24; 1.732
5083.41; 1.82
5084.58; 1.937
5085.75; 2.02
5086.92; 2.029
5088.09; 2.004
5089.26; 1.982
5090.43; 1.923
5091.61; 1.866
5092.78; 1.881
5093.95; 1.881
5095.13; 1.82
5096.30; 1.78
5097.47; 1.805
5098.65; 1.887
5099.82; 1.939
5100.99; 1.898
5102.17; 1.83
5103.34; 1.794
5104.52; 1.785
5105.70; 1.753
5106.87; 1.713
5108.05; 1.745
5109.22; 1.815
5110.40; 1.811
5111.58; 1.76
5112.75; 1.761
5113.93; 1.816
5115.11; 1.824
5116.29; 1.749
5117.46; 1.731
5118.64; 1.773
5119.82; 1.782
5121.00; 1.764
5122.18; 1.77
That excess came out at 0.19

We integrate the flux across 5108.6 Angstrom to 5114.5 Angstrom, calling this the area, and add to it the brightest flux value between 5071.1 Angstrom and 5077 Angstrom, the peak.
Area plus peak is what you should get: 12.6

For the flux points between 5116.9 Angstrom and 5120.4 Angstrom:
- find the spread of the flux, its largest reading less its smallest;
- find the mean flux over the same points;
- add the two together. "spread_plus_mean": 1.81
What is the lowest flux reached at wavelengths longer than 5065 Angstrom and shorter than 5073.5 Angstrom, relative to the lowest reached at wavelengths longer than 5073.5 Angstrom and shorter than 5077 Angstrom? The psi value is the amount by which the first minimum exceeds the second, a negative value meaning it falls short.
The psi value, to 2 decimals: -0.18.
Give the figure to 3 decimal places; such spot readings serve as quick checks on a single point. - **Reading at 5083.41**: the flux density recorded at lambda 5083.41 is 1.820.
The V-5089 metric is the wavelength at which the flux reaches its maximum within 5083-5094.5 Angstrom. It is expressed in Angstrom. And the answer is 5086.92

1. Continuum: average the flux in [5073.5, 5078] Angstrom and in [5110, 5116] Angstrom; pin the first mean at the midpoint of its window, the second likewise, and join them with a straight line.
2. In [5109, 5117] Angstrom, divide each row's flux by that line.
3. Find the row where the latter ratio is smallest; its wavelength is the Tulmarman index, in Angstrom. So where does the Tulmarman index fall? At 5111.58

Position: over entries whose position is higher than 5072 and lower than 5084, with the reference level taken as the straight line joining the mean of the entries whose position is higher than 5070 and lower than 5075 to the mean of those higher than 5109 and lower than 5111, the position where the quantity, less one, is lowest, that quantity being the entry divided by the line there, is 5079.90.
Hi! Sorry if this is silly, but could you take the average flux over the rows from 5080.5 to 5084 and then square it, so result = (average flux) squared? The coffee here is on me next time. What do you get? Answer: 3.1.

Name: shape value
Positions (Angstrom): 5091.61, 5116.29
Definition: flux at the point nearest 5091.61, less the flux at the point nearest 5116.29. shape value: 0.12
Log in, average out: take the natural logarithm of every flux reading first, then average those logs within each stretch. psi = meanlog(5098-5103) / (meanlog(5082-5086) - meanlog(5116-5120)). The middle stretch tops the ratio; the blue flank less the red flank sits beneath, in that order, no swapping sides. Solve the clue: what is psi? 10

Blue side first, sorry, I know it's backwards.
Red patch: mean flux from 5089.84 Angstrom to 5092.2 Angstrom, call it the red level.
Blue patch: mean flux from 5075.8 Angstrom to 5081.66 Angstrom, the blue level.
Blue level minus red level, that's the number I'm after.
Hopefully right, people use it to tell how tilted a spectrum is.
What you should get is -0.11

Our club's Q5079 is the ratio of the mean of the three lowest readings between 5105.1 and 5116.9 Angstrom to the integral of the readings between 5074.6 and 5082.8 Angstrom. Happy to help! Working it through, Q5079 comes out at 0.117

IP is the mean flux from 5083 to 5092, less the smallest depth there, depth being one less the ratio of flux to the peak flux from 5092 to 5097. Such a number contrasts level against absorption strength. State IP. 2.03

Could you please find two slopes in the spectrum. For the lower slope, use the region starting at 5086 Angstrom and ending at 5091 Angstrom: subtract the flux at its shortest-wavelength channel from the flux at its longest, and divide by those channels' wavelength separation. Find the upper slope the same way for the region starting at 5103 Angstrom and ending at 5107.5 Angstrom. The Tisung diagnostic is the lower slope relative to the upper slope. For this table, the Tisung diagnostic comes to 1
